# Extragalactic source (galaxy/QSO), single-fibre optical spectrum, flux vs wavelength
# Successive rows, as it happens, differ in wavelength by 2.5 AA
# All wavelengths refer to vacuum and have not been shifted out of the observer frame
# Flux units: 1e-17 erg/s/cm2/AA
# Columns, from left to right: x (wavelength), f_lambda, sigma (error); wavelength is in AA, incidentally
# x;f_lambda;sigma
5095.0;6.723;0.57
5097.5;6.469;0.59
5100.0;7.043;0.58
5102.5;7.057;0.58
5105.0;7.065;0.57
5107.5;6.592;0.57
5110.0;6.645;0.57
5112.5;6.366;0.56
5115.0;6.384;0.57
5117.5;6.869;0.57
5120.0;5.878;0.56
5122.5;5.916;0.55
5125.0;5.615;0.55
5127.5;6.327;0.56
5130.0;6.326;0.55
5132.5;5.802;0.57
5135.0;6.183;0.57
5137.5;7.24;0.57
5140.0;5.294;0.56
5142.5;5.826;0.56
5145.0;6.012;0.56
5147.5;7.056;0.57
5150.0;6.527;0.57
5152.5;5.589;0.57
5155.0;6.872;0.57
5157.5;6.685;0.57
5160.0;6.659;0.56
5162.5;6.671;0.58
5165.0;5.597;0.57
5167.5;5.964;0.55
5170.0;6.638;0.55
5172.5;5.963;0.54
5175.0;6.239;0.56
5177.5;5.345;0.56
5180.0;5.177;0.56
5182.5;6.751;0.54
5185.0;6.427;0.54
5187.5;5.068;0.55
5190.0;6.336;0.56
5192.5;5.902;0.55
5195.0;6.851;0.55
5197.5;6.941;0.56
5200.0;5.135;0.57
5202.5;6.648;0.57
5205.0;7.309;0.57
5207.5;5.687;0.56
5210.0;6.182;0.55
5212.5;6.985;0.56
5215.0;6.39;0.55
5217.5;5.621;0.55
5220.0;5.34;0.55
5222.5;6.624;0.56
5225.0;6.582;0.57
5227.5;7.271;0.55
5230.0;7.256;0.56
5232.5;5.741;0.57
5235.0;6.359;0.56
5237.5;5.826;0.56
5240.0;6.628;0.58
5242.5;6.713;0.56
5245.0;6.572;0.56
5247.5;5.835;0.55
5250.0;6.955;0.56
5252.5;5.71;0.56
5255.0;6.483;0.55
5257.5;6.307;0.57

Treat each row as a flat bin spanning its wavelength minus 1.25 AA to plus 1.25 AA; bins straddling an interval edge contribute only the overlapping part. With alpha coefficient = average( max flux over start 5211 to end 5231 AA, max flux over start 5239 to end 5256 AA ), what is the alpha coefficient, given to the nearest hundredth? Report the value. 7.11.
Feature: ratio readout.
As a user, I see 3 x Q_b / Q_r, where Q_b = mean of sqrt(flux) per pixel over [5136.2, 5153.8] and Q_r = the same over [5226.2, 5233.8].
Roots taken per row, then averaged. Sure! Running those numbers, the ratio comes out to 2.88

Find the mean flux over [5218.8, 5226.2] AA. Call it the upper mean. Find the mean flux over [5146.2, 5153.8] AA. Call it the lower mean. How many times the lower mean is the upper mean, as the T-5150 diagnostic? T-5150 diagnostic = 0.97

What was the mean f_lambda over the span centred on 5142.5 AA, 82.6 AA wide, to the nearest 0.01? 6.28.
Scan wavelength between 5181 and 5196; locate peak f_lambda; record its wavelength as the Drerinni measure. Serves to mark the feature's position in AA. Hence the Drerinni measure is 5195.0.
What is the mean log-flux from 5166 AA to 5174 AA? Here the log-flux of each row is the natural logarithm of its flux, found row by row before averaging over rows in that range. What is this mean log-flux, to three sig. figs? 1.82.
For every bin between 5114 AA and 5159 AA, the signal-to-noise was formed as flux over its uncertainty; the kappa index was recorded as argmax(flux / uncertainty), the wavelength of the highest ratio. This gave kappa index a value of 5137.5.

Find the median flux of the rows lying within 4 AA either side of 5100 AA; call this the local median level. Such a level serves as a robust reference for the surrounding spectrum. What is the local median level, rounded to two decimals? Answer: 7.04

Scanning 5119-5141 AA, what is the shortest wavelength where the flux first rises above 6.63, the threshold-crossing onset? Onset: 5137.5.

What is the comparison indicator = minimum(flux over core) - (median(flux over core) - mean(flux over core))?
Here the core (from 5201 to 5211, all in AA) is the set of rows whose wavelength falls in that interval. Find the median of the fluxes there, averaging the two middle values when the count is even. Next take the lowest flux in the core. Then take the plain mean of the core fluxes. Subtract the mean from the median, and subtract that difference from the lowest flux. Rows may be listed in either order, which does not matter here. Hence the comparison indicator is 5.7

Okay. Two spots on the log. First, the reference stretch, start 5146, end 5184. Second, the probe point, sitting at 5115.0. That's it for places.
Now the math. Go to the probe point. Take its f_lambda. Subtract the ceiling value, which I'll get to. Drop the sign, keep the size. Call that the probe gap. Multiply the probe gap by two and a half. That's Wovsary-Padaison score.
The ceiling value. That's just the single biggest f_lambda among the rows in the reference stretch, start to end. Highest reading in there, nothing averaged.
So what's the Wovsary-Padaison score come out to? 1.7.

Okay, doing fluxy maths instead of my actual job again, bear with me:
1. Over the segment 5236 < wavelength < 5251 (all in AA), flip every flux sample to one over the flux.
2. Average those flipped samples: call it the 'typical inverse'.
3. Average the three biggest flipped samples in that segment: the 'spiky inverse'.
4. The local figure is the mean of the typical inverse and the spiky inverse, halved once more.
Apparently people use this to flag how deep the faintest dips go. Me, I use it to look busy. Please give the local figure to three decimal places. 0.080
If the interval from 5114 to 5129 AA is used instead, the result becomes 0.084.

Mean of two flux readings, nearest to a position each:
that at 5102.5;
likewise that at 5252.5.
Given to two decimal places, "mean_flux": 6.38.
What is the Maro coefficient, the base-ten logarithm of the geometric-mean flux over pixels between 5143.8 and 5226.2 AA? 0.7927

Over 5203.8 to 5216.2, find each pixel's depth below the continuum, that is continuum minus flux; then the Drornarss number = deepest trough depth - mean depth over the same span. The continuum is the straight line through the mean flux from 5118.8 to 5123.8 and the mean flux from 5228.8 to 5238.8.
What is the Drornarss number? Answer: 0.81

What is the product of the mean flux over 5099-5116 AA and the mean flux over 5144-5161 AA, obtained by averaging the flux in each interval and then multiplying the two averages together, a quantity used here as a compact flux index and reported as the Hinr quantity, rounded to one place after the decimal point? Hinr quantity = 43.7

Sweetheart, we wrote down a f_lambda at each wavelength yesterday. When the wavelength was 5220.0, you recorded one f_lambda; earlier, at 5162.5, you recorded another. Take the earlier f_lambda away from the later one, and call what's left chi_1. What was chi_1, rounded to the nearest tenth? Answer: -1.3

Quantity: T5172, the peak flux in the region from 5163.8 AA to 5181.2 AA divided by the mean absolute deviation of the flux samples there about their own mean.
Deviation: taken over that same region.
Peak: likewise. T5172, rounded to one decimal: 16.4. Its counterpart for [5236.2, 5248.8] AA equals 17.3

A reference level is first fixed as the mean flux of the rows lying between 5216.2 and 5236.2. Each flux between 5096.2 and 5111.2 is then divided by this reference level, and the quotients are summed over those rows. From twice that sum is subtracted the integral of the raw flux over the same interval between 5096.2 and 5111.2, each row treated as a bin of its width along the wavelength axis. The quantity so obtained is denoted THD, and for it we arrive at -89.3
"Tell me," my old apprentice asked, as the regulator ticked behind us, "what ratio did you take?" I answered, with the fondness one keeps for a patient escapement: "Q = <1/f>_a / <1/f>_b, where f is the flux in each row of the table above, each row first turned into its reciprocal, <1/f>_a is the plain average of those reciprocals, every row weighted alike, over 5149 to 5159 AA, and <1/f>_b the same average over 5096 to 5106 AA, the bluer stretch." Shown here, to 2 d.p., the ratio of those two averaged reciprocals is 1.08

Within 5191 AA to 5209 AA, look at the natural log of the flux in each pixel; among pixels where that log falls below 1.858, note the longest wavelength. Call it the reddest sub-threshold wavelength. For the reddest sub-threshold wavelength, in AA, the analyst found 5207.5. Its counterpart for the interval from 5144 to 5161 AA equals 5152.5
